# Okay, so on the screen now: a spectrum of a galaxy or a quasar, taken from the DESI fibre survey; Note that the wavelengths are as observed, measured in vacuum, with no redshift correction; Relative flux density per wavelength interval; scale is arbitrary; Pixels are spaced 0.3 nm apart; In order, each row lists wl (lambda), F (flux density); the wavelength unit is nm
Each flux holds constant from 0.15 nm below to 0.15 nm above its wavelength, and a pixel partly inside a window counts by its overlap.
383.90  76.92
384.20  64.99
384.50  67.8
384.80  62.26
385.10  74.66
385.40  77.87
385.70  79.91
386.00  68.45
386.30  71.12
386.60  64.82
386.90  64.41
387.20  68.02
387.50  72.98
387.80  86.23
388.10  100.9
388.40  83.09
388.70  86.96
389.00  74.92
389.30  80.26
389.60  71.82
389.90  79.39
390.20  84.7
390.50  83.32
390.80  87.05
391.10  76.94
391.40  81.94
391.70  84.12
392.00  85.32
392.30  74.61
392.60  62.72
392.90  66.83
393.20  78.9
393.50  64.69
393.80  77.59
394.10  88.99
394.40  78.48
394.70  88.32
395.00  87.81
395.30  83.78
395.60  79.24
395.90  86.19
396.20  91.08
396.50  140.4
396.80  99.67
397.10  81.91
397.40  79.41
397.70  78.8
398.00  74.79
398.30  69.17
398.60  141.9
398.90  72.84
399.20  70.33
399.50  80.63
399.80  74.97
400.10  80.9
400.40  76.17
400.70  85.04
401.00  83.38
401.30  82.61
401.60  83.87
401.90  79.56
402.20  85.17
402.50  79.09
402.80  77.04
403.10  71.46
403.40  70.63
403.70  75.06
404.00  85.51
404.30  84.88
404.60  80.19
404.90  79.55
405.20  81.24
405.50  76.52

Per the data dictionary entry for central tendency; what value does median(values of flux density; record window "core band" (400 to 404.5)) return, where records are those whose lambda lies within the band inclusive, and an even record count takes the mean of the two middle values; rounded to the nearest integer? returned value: 81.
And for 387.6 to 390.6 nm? 83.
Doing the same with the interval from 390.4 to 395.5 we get 82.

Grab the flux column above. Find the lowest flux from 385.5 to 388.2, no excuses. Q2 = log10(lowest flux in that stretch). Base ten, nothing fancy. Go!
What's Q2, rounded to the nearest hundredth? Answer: 1.81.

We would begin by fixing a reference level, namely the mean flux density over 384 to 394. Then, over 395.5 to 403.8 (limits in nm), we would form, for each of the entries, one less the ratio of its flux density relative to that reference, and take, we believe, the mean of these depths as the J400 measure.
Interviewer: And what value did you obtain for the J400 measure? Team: -0.10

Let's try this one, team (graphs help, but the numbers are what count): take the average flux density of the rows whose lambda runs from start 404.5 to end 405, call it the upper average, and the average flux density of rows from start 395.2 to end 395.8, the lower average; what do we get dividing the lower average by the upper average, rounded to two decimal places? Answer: 1.02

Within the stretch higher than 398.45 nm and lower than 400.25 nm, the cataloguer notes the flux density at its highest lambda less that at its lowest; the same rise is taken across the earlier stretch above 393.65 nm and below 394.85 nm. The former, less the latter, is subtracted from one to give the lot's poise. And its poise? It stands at 73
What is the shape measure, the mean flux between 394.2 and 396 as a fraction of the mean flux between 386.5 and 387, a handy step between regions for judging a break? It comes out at 1.30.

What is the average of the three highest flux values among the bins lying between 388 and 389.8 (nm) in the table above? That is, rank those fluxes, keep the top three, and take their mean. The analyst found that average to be 90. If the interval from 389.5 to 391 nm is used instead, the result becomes 85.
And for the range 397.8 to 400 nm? 99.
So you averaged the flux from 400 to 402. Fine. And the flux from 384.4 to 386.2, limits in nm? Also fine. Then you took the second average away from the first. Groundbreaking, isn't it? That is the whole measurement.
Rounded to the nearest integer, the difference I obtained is 10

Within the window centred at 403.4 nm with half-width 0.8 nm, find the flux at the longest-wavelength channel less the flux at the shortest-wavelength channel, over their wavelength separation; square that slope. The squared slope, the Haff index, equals 50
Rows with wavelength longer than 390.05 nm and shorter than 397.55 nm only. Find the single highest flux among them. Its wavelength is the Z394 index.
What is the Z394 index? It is 396.50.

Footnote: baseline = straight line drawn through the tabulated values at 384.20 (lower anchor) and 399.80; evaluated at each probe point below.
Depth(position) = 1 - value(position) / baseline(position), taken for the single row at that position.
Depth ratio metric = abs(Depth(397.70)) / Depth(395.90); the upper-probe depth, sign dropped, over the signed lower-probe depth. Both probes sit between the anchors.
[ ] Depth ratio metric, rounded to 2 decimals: -0.37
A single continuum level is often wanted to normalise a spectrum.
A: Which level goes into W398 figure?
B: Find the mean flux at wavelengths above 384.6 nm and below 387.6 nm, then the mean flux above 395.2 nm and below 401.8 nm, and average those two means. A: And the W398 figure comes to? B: 78.3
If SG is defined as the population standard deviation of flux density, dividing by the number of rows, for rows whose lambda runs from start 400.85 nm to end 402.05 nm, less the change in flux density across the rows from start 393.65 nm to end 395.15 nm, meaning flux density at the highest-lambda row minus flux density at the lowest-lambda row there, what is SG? -9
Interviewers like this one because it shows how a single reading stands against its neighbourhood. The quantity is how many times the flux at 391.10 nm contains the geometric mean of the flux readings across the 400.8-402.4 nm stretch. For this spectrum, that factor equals 0.93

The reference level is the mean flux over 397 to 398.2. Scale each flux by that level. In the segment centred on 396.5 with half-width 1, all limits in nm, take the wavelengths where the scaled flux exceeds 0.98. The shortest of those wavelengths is 395.60 nm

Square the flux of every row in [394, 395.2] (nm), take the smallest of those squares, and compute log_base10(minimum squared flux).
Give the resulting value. 3.79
